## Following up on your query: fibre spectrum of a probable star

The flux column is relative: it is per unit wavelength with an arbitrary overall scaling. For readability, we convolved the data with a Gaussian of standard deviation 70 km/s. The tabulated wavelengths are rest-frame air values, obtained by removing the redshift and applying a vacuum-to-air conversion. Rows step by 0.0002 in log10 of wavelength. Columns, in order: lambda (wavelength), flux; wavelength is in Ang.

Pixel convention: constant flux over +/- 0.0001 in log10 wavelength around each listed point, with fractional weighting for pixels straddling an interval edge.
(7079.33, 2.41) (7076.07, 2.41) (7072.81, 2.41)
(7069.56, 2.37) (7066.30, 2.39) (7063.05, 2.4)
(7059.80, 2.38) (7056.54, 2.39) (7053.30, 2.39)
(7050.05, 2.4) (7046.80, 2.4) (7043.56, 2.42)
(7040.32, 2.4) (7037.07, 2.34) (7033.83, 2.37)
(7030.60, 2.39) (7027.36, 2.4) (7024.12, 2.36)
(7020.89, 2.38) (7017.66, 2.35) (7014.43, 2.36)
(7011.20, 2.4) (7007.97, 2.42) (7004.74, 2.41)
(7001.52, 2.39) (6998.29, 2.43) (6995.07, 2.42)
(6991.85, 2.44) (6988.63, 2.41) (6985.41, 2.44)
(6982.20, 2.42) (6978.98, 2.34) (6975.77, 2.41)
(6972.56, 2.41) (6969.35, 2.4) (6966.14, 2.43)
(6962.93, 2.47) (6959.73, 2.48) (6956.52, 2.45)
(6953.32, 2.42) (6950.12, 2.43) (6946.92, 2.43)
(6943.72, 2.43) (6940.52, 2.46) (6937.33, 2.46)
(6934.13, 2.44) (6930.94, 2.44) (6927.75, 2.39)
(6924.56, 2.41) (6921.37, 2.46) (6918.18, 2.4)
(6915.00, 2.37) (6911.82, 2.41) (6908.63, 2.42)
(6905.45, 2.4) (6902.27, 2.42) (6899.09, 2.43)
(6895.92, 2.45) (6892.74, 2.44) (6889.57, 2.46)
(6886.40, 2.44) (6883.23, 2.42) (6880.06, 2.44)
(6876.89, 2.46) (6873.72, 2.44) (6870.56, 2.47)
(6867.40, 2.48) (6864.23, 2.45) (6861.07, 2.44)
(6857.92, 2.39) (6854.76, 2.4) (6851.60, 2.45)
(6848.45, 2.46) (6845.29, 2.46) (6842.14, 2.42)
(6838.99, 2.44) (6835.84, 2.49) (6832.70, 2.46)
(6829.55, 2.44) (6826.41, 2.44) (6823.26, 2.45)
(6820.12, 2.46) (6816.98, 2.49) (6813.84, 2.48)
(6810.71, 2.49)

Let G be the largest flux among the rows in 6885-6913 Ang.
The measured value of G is 2.46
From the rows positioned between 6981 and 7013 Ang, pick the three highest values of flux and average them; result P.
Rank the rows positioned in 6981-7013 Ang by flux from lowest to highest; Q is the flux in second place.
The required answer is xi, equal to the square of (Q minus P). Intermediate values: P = 2.437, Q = 2.4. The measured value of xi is 0.0013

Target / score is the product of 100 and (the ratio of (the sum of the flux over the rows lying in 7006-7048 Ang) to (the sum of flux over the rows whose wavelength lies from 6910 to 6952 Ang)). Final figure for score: 98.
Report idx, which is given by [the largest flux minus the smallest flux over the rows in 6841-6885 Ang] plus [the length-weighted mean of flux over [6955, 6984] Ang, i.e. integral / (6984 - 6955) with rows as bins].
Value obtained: 2.514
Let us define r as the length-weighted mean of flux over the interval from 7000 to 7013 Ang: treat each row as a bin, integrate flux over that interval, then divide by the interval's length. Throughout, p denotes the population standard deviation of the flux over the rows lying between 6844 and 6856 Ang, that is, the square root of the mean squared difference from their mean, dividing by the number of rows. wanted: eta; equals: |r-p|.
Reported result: 2.38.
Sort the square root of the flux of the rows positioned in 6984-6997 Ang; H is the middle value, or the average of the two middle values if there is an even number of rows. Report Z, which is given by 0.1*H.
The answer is 0.156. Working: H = 1.56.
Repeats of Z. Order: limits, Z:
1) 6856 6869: 0.156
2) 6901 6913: 0.155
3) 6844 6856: 0.157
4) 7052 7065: 0.155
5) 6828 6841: 0.157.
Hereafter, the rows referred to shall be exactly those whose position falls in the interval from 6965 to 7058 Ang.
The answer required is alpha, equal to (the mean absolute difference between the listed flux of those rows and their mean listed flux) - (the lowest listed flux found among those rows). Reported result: -2.32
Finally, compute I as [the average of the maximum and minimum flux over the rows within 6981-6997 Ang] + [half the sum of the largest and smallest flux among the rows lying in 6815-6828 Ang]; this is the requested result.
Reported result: 4.890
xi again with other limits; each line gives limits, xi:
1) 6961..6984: 0.0016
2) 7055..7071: 0.0002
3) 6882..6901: 0.0004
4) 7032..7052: 0.0013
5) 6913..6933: 0.0022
